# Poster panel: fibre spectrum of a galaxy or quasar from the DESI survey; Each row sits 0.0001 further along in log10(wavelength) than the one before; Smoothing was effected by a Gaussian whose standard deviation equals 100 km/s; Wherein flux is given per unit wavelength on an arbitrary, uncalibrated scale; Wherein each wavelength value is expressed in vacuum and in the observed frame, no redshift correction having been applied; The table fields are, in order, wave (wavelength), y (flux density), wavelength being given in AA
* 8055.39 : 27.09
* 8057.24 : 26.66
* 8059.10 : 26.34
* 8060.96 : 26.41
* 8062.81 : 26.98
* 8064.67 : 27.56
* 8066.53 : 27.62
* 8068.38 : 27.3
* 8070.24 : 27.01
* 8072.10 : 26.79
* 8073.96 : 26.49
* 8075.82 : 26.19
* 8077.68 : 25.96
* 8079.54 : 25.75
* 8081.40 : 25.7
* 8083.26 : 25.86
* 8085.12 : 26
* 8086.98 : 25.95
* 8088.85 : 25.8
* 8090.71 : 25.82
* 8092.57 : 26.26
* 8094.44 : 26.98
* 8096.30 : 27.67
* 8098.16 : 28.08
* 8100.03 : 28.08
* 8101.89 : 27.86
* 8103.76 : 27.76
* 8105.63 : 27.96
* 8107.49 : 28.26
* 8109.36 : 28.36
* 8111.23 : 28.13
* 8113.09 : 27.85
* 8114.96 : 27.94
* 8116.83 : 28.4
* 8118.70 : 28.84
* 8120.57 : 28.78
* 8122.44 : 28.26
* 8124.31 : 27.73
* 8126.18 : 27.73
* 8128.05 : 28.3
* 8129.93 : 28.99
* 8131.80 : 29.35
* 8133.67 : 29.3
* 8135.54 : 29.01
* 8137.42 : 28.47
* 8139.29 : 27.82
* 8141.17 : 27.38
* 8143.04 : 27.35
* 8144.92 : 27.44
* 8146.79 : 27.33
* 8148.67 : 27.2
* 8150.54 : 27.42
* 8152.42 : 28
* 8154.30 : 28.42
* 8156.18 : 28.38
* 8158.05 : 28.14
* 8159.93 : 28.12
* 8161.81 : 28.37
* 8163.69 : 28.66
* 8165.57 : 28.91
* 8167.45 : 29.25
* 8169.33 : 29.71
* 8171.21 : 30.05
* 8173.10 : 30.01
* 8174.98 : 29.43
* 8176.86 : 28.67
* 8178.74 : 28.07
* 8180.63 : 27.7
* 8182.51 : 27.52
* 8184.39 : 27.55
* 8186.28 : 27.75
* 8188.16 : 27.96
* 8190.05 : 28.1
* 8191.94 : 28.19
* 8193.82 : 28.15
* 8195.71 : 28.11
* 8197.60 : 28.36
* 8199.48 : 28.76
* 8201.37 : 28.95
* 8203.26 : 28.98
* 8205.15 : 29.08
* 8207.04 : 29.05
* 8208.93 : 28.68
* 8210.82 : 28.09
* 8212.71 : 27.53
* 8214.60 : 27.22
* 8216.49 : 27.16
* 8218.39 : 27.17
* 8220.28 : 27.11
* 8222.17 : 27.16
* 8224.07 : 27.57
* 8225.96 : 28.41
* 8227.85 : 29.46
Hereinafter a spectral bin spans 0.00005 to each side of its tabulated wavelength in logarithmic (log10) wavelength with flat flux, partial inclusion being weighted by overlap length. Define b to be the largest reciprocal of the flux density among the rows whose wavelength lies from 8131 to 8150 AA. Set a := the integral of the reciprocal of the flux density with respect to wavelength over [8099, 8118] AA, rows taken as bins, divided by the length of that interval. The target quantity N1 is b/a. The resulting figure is 1.03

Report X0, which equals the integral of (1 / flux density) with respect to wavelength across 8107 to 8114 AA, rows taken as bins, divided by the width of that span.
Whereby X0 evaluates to 0.0355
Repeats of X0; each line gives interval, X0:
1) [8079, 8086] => 0.0387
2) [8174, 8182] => 0.0352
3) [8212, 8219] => 0.0367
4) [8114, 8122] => 0.0351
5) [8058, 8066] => 0.0372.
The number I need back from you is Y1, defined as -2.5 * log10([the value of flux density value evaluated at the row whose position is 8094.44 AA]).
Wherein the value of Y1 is -3.58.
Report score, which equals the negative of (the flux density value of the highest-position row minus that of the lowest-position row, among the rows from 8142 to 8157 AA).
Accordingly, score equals -1.03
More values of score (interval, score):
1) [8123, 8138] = -0.74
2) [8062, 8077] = 0.79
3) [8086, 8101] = -2.13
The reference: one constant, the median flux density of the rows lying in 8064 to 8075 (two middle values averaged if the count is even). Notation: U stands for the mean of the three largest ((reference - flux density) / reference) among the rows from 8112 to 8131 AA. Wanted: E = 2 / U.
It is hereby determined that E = -88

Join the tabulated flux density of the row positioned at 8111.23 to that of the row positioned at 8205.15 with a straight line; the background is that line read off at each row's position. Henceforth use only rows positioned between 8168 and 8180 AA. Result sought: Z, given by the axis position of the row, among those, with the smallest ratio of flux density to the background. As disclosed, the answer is 8178.74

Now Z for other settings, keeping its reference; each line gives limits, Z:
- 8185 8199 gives 8186.28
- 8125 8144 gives 8143.04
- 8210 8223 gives 8220.28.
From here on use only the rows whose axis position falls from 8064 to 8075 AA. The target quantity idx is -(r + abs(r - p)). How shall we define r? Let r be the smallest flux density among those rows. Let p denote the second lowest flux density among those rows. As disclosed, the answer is -26.8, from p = 26.79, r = 26.49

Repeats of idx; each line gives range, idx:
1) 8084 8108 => -25.8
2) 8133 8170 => -27.3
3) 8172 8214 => -27.5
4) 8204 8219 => -27.2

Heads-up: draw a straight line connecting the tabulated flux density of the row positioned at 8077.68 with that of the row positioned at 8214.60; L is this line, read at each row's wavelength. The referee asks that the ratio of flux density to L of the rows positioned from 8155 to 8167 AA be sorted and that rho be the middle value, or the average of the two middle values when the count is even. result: 1.062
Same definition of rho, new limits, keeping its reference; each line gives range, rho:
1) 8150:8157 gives 1.057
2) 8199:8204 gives 1.068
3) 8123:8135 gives 1.084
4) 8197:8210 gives 1.068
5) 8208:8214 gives 1.033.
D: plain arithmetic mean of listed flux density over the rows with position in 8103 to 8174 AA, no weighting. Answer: 28.35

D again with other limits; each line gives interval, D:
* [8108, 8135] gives 28.43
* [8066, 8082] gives 26.53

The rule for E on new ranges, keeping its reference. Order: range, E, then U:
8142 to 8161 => -393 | -0.005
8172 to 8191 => -125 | -0.016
